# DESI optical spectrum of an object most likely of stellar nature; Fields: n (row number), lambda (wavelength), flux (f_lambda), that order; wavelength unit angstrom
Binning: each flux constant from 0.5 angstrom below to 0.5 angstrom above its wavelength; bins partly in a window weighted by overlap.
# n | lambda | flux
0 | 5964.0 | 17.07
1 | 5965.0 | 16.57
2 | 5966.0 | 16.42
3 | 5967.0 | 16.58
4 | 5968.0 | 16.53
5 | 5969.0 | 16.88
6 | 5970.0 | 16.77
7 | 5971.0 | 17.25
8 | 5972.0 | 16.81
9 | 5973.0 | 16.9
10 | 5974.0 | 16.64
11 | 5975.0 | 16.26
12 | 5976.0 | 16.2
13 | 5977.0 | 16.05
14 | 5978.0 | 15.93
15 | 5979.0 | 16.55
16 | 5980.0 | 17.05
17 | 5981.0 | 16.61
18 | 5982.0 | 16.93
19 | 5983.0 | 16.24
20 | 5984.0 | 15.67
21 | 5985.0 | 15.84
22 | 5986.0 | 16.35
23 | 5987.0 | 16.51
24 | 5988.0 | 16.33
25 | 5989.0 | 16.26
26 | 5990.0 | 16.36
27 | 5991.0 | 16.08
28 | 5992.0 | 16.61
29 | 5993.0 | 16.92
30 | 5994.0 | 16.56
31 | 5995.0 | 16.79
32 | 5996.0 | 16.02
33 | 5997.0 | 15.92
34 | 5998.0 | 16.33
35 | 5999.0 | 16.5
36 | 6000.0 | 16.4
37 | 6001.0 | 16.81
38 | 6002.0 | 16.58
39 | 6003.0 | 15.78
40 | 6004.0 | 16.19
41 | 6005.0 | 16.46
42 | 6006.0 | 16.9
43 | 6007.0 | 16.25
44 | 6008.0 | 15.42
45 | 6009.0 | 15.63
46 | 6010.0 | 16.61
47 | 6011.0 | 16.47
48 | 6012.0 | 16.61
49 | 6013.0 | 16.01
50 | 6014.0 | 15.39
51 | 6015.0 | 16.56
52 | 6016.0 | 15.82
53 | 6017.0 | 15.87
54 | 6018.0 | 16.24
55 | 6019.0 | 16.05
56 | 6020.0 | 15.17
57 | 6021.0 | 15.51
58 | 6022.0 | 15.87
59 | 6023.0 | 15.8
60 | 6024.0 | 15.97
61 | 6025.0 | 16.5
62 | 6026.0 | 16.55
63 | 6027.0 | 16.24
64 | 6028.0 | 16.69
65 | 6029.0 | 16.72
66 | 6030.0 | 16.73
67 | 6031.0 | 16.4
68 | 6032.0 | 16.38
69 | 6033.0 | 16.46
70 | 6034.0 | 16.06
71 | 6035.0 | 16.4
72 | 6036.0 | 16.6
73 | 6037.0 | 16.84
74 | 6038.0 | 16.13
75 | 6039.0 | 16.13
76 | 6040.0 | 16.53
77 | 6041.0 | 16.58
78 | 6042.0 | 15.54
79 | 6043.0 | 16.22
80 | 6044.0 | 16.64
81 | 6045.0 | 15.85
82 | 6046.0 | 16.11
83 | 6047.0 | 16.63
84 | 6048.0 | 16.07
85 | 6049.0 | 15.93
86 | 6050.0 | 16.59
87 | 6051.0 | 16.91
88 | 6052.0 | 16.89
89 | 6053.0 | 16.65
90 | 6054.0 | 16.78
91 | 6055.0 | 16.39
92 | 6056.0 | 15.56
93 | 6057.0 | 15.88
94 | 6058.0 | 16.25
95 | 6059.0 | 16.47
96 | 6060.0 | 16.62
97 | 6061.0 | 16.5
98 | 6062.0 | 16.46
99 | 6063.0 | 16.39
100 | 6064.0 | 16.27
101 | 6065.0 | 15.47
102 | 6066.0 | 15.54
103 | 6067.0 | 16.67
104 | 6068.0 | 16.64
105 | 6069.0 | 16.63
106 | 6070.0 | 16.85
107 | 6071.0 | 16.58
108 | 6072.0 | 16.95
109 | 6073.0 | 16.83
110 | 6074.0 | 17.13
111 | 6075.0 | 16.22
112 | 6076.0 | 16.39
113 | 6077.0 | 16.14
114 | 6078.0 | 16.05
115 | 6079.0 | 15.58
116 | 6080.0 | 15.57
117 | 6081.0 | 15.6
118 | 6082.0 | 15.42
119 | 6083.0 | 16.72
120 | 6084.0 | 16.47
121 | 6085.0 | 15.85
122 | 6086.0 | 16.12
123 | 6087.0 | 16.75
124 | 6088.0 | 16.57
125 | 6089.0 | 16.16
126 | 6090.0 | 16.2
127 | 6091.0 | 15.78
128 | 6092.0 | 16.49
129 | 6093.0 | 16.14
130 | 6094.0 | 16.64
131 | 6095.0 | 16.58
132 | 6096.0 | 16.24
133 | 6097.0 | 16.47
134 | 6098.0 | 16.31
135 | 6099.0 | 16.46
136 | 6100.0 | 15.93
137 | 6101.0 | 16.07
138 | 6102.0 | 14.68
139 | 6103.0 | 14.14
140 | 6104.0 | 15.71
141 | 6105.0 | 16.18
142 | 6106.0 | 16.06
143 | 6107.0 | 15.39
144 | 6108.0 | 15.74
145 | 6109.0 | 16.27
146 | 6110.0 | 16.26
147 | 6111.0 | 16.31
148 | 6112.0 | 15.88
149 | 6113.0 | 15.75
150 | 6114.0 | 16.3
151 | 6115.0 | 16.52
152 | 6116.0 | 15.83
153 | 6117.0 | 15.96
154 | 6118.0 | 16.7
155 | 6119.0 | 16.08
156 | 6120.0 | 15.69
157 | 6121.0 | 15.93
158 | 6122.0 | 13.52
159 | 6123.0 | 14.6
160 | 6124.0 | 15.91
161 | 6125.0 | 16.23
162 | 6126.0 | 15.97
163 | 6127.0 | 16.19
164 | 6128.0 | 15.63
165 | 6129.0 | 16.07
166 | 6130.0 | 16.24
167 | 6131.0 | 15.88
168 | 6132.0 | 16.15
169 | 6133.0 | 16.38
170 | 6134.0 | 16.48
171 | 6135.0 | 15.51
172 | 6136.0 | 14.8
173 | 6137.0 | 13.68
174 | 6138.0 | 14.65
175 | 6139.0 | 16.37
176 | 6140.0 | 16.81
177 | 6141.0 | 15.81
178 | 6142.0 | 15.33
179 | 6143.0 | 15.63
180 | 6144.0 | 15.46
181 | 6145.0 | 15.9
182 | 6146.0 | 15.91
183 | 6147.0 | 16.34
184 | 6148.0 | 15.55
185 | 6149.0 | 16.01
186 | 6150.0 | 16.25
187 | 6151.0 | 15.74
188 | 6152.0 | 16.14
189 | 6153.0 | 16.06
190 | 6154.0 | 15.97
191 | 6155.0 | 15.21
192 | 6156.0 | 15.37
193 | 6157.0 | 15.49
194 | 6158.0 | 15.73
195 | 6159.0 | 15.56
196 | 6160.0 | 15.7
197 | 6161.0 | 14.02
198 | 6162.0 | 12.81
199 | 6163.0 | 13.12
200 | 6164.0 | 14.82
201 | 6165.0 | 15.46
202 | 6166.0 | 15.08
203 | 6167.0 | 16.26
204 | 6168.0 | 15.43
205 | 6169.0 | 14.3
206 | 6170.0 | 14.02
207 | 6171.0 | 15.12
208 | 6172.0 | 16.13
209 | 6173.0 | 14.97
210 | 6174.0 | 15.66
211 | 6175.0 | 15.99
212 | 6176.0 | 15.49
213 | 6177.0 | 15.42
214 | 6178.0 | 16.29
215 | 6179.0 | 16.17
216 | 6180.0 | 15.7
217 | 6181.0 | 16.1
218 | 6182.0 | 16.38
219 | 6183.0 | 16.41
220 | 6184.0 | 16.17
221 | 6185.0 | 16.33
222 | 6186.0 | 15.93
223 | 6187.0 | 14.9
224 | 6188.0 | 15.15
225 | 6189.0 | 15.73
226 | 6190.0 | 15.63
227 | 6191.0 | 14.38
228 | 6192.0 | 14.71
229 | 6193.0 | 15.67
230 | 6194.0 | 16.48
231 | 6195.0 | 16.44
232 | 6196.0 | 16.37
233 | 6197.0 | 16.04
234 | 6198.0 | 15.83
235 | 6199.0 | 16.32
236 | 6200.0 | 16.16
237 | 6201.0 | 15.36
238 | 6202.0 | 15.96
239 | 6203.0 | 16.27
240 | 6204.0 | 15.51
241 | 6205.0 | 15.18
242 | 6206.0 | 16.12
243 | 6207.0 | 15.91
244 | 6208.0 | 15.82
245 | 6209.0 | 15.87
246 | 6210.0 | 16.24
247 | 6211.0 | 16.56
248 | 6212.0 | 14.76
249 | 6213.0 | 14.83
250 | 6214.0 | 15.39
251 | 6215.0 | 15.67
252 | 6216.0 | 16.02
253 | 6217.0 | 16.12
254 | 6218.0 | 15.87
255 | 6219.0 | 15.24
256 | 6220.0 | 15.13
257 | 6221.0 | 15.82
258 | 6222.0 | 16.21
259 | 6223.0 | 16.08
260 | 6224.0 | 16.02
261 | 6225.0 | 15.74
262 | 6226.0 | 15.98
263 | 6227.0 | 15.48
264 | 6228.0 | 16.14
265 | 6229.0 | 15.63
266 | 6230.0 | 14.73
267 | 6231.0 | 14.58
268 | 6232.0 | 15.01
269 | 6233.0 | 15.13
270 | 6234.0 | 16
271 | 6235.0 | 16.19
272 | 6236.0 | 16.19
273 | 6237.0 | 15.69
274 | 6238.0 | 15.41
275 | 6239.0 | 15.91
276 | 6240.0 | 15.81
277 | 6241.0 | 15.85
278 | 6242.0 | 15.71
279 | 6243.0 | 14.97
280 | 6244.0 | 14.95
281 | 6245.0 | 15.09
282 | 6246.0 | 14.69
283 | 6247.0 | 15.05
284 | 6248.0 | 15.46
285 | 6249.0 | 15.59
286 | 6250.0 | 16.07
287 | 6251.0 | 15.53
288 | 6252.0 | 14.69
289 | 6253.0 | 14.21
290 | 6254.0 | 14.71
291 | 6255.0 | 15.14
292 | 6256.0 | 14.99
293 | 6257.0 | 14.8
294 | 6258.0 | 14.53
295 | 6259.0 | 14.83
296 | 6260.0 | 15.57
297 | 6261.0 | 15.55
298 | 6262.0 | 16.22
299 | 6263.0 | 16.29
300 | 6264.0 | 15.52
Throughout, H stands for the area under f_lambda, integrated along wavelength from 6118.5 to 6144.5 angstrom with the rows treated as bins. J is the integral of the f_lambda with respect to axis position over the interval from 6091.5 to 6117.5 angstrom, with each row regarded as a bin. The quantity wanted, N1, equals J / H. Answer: 1.02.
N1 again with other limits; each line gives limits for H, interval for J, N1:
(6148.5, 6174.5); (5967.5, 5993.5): 1.08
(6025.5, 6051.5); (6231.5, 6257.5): 0.94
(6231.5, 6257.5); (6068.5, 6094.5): 1.06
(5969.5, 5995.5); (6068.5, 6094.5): 0.99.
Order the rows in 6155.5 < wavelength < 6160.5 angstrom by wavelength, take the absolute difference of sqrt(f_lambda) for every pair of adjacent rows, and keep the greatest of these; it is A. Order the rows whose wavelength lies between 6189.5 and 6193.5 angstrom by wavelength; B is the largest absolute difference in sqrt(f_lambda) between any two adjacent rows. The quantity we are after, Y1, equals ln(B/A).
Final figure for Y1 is 1.7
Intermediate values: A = 0.030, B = 0.16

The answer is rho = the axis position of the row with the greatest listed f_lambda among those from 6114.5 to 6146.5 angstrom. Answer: 6140.0 angstrom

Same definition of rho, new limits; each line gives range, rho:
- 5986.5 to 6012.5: 5993.0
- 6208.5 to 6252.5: 6211.0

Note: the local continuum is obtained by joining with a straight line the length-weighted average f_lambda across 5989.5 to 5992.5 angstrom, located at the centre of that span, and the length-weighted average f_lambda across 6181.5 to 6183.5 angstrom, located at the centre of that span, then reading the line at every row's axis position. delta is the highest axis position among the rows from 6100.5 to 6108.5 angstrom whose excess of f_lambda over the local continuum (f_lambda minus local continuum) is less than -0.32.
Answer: 6108.0 angstrom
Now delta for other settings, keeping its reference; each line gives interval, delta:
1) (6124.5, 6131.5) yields 6131.0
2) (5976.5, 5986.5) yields 5985.0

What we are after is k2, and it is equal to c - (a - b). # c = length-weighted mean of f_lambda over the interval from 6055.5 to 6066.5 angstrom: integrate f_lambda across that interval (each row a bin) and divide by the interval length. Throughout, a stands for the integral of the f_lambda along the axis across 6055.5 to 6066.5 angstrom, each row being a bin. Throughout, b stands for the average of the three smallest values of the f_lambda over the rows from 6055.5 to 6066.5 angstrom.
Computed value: -146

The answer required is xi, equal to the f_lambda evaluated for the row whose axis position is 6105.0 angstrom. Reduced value 16.18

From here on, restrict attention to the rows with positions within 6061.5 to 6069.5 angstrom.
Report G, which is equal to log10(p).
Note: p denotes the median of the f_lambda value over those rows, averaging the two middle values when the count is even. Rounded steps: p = 16.4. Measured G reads 1.22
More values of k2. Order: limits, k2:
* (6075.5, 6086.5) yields -144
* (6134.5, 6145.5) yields -140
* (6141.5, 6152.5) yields -143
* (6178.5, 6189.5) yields -144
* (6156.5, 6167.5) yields -136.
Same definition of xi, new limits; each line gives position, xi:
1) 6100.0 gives 15.93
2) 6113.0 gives 15.75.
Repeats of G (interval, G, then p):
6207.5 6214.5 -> 1.20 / 15.8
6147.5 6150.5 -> 1.20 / 16.0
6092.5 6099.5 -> 1.22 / 16.5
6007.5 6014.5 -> 1.20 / 16.0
